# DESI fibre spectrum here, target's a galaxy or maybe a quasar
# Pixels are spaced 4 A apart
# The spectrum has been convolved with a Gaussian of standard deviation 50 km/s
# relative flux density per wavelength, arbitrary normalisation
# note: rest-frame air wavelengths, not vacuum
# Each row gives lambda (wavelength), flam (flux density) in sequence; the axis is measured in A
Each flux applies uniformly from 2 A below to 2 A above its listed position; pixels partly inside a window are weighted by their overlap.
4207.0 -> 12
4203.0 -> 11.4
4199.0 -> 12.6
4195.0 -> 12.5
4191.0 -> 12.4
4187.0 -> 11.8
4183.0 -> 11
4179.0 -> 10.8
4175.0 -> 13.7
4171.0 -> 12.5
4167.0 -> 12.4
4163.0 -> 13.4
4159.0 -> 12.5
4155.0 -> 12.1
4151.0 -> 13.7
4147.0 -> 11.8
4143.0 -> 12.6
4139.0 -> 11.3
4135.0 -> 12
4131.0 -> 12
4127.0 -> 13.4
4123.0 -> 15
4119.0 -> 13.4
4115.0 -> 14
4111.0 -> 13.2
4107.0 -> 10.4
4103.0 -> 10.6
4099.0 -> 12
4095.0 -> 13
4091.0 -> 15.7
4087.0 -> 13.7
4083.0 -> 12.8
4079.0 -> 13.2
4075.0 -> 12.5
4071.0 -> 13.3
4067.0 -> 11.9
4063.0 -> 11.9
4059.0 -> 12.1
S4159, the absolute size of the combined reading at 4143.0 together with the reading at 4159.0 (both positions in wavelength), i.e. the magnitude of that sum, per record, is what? 25.1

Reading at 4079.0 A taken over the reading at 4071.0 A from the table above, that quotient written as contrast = 0.99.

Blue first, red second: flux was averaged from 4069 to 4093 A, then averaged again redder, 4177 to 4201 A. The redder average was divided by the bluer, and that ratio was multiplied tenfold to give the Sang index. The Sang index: 8.76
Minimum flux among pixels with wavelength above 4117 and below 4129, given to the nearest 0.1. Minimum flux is 13.4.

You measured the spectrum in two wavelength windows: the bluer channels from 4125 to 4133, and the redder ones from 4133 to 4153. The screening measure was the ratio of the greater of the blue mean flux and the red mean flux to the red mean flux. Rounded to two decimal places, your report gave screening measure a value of 1.03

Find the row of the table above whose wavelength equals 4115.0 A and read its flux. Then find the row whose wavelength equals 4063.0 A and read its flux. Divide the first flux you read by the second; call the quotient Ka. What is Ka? 1.18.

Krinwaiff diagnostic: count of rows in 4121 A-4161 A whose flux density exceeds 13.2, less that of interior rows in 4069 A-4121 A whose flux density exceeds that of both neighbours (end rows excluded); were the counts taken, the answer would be 0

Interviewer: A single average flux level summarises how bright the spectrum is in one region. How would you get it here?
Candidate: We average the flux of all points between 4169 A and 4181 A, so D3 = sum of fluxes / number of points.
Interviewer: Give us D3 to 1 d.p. 12.3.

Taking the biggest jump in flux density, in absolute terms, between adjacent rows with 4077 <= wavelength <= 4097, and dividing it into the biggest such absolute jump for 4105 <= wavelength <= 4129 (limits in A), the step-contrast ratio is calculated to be 1.0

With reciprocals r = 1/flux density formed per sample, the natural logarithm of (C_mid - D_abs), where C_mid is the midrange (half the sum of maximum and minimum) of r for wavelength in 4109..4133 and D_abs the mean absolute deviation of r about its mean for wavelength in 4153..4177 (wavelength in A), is -2.63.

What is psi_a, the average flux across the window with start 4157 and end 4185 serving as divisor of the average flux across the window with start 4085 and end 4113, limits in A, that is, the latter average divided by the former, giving 1.03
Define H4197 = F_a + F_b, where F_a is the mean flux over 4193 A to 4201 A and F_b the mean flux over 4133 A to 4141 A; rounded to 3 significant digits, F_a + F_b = 24.2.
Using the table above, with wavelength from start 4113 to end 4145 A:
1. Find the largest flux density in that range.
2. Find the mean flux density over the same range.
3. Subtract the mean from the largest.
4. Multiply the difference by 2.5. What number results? 5.1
